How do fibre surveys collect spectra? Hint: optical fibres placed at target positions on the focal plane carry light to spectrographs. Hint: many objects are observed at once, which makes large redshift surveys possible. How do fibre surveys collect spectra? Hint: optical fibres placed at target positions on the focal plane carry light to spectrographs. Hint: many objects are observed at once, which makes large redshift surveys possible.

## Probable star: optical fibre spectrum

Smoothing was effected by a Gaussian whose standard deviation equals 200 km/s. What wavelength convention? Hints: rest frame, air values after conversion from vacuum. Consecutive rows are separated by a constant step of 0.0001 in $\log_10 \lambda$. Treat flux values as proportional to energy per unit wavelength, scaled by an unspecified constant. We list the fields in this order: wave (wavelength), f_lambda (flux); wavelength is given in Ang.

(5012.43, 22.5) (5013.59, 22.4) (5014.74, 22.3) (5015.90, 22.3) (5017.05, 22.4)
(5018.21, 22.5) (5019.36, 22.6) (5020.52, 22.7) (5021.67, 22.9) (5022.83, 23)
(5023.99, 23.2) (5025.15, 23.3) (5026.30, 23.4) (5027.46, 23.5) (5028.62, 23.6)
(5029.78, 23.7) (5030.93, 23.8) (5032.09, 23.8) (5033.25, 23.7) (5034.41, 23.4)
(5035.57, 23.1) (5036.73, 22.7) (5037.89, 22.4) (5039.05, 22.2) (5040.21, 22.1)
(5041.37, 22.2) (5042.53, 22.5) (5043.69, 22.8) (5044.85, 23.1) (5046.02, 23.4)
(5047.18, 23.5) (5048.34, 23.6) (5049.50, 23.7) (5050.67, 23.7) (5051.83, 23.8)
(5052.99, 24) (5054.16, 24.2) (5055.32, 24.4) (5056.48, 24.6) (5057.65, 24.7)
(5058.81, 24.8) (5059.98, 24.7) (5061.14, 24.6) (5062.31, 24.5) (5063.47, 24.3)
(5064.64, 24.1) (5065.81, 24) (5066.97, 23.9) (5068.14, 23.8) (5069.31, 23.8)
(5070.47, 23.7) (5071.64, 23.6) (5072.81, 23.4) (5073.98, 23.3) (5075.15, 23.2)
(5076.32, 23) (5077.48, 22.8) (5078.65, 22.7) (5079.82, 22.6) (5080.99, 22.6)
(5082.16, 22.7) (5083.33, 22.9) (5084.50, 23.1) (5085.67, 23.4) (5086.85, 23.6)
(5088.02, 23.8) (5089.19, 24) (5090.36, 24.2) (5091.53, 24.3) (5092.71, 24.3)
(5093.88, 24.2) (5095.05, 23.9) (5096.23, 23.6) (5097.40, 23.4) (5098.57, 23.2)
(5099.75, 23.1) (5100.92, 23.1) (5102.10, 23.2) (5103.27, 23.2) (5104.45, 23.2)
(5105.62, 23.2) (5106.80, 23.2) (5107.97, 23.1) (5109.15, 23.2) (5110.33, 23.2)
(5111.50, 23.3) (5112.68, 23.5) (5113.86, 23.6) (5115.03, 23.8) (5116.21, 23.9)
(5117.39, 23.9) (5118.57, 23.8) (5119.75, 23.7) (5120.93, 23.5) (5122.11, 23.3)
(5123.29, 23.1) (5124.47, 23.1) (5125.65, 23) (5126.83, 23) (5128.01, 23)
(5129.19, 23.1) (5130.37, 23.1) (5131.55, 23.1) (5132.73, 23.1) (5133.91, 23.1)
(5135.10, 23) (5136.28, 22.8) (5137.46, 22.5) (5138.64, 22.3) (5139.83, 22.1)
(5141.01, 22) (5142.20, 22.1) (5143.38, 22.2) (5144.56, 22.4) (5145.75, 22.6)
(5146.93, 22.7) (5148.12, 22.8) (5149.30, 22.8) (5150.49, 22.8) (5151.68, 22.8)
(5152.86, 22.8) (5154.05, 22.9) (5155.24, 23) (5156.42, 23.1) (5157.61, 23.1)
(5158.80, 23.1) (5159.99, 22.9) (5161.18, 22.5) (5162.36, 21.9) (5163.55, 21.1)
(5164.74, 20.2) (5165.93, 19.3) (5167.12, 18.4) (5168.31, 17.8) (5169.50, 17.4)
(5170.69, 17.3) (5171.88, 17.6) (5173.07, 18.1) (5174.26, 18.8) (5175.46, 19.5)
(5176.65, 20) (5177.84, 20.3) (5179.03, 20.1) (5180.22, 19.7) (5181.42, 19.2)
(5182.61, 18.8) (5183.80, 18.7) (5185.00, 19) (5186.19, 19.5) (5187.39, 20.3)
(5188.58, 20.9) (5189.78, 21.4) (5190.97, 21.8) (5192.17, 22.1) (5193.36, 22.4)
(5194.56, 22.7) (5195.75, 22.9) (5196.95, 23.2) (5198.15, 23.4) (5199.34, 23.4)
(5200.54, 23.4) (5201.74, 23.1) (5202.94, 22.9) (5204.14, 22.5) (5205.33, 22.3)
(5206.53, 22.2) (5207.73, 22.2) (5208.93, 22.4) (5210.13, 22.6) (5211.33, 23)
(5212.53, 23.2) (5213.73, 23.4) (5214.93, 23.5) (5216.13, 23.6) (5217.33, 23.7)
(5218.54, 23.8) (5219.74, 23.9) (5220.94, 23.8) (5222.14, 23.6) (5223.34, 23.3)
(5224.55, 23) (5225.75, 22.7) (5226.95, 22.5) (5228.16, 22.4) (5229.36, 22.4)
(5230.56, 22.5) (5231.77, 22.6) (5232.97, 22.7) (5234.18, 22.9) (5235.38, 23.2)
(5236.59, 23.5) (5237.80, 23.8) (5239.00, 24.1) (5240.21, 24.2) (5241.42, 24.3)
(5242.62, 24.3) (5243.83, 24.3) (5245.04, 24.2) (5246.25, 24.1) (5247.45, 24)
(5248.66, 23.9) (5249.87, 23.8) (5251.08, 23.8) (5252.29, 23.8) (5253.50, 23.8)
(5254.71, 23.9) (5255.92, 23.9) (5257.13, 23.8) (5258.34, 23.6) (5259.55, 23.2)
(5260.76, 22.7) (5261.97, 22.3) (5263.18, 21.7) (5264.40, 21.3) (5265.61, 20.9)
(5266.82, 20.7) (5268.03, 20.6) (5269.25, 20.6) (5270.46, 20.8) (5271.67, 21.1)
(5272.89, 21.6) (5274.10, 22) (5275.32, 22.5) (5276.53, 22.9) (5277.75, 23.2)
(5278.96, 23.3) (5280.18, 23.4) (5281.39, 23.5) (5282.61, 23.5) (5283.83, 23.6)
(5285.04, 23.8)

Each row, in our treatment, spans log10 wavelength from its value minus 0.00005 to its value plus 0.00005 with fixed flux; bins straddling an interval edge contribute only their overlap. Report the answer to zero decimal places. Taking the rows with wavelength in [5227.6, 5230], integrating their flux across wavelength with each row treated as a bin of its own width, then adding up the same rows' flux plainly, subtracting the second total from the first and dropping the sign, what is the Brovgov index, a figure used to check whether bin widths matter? 9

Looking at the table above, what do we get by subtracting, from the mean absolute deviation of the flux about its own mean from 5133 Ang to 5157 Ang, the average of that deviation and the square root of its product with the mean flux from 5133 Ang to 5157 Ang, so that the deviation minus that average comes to -1.1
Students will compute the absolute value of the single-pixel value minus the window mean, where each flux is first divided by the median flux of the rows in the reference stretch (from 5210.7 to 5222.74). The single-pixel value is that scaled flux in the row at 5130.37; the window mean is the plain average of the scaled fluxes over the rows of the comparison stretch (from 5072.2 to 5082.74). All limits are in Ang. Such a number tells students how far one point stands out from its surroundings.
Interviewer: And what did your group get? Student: 0.01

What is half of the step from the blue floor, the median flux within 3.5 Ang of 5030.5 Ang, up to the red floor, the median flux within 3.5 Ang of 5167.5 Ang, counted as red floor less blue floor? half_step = -2.8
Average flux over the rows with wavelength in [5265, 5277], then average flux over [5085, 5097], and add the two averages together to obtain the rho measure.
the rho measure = 45.3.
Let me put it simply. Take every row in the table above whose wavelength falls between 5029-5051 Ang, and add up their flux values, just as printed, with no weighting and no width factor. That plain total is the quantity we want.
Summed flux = 439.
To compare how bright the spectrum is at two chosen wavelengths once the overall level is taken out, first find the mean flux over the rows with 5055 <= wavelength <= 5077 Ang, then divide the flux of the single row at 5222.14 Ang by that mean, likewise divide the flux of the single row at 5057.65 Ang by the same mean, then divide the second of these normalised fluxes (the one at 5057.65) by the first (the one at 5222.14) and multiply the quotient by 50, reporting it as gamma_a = 52.3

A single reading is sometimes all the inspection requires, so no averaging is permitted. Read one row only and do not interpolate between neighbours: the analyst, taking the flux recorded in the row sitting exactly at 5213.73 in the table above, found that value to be 23.4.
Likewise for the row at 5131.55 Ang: 23.1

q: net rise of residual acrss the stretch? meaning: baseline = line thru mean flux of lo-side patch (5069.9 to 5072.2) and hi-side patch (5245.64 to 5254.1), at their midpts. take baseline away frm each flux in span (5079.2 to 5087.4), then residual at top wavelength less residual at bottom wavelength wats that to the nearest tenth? 1.0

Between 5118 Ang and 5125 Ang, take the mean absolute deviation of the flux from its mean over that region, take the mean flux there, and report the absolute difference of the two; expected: 23.2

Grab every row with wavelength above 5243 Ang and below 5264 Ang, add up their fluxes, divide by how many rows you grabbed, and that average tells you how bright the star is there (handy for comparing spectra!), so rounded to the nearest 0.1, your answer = 23.6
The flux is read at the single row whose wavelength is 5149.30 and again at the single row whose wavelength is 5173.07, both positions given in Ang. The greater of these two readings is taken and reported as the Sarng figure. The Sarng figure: 22.8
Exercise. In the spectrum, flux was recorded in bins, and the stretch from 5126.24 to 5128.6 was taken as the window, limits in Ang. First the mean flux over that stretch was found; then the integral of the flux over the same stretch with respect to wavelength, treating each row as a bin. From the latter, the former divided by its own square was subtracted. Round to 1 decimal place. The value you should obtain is 54.3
